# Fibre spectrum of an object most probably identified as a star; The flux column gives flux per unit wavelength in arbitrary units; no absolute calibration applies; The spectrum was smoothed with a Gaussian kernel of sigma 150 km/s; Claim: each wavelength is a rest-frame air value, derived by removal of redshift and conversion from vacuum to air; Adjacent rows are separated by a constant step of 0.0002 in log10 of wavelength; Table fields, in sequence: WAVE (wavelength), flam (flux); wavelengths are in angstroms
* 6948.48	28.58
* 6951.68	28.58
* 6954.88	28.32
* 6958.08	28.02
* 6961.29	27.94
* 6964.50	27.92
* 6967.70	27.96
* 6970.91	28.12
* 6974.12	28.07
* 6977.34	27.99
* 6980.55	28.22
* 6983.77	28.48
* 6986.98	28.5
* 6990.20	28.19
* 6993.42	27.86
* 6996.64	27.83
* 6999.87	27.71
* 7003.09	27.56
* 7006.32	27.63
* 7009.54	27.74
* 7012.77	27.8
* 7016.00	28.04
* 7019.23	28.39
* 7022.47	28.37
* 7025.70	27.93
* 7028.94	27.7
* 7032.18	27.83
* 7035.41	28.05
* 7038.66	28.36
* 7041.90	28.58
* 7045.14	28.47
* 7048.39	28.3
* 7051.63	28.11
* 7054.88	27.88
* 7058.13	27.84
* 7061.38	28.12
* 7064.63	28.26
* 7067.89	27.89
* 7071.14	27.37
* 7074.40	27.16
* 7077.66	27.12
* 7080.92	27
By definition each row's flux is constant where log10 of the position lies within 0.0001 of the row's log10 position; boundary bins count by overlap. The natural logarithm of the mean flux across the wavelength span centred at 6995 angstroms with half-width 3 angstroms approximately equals 3.33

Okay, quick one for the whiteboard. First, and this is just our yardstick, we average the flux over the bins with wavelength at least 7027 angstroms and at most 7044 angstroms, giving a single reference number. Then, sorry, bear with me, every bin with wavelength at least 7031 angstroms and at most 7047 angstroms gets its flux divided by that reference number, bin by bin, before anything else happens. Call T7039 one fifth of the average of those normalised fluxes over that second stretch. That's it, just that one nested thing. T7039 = 0.201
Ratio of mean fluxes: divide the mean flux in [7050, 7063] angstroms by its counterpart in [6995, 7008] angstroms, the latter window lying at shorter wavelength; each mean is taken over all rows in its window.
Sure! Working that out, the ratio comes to 1.01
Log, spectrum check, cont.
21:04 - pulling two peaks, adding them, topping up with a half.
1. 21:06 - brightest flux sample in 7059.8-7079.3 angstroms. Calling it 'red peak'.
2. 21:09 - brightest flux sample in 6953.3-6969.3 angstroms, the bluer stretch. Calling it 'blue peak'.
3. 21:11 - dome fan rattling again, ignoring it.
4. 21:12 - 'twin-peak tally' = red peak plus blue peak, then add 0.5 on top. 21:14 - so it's 57.1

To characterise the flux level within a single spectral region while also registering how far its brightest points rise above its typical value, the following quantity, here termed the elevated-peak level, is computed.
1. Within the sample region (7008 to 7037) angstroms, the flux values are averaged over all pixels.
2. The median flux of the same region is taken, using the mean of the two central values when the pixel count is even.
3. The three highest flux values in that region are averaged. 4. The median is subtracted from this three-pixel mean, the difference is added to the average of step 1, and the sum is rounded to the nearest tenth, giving 28.3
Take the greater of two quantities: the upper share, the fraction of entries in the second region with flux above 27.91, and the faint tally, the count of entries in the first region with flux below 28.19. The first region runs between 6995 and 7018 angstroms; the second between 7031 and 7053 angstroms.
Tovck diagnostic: 7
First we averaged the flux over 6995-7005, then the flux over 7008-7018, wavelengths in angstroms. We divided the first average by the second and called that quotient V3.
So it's 0.99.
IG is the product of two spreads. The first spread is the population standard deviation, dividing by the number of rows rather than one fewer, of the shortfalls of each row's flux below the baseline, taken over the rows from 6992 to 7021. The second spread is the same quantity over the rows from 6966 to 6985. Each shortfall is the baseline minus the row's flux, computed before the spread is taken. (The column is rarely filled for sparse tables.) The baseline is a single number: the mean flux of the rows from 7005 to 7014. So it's 0.04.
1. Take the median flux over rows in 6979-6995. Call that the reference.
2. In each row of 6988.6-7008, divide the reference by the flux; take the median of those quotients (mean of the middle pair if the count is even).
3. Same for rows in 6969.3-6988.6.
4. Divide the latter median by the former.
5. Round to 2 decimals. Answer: 0.99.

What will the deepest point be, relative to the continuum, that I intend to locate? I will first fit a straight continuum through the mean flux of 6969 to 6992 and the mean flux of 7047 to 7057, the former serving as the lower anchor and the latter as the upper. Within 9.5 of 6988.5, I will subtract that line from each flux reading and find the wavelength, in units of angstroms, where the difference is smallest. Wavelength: 6996.64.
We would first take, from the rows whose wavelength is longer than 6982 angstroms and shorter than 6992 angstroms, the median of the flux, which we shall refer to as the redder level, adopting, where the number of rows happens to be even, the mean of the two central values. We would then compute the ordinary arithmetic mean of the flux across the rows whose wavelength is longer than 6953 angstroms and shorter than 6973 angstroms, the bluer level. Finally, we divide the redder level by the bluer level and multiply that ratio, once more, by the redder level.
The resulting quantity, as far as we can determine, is 28.9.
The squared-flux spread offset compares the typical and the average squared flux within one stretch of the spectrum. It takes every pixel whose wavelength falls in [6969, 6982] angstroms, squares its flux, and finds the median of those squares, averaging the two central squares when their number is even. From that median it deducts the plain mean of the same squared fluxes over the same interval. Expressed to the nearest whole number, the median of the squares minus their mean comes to 0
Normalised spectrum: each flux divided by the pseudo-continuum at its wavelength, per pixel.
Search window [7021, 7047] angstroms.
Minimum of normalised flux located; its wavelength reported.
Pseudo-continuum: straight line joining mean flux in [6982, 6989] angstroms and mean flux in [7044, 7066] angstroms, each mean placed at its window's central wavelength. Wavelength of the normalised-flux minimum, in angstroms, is 7028.94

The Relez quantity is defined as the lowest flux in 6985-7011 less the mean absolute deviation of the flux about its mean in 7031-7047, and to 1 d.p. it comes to 27.3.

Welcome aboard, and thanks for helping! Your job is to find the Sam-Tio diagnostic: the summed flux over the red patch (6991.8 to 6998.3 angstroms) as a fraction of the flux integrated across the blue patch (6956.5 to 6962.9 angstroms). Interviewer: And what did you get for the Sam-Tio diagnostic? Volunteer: 0.311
